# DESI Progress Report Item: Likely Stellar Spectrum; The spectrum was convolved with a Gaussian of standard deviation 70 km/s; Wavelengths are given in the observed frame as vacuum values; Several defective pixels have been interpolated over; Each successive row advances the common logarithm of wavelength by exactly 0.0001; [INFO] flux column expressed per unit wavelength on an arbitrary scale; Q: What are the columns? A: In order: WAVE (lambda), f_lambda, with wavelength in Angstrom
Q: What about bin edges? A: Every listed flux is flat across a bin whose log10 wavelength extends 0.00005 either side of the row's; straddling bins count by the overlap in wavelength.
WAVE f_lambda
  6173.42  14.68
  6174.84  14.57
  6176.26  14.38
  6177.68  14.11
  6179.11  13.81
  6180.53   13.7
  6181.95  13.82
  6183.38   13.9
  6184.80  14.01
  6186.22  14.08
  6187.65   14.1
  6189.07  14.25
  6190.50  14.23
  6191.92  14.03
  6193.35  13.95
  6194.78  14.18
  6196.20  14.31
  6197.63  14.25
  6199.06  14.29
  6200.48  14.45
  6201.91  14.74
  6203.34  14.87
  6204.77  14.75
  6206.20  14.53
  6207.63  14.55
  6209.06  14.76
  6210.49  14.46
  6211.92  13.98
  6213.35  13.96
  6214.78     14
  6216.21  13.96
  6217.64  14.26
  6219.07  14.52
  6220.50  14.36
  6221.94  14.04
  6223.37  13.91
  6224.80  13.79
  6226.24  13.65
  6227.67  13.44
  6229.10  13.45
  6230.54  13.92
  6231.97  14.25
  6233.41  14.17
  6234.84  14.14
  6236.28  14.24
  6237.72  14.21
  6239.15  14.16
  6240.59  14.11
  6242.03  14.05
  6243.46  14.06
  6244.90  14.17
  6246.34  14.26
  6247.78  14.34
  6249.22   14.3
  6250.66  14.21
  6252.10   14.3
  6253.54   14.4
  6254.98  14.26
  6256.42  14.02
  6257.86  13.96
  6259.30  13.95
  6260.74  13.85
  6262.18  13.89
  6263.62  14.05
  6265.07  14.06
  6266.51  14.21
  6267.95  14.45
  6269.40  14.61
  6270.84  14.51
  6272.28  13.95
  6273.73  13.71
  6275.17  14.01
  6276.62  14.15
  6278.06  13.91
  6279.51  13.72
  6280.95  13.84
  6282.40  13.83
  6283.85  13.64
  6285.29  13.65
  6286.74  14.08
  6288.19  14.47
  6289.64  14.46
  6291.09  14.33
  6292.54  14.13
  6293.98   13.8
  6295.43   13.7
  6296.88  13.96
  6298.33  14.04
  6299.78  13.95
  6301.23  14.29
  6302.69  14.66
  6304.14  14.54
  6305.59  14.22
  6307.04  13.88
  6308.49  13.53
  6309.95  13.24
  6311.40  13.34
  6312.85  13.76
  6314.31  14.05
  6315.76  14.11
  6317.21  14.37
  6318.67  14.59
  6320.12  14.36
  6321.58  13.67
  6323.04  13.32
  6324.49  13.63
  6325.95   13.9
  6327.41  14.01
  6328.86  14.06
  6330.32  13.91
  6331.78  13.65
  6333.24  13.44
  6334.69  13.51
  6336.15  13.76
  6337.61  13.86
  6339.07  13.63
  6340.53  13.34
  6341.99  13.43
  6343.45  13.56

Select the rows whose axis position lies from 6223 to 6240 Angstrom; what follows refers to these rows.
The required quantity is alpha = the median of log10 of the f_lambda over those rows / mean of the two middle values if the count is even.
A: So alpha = 1.147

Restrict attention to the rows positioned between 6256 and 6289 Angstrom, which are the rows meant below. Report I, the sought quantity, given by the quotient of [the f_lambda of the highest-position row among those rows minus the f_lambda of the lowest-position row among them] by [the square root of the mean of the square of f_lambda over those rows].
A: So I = 0.032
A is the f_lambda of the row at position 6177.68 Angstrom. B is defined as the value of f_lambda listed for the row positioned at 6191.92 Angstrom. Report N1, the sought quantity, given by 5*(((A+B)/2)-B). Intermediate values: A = 14.11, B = 14.03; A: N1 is 0.20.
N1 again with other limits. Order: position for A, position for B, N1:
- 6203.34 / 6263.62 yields 2.05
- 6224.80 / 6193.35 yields -0.40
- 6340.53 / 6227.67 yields -0.25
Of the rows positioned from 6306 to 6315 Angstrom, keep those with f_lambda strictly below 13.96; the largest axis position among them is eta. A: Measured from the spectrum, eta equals 6312.85 Angstrom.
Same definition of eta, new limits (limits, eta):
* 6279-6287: 6285.29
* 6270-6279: 6278.06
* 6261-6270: 6262.18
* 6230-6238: 6230.54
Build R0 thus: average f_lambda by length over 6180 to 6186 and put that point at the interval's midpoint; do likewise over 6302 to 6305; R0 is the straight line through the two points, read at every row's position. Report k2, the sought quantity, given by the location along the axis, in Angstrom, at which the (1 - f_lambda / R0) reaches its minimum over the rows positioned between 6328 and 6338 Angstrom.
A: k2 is 6328.86 Angstrom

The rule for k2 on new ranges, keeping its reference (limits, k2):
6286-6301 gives 6288.19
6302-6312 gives 6302.69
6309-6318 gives 6317.21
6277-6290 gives 6288.19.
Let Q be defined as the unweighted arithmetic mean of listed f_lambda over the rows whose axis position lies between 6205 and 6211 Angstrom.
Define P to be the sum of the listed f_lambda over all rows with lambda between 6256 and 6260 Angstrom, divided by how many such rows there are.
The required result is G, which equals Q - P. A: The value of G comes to 0.6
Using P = 14.0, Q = 14.6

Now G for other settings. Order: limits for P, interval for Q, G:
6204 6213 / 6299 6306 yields -0.2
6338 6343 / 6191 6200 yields 0.7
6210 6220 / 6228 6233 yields -0.3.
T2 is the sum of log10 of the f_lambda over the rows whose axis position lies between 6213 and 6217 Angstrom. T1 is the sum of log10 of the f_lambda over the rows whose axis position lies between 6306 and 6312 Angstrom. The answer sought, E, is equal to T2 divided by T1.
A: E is 0.76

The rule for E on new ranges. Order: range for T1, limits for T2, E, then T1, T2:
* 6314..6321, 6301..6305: 0.60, 5.8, 3.5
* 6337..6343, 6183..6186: 0.51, 4.5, 2.3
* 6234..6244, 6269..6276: 0.71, 8.1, 5.8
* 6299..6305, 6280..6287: 1.23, 4.6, 5.7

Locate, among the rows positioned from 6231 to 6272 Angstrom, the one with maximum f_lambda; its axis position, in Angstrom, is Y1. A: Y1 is 6269.40 Angstrom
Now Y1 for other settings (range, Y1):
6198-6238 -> 6203.34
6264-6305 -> 6302.69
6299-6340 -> 6302.69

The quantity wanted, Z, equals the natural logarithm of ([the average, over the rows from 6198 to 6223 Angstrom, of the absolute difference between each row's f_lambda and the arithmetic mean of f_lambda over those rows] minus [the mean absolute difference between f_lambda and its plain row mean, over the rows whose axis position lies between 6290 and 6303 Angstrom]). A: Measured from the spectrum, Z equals -3.5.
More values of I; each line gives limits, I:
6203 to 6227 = -0.086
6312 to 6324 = -0.031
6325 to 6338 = -0.003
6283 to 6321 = 0.051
